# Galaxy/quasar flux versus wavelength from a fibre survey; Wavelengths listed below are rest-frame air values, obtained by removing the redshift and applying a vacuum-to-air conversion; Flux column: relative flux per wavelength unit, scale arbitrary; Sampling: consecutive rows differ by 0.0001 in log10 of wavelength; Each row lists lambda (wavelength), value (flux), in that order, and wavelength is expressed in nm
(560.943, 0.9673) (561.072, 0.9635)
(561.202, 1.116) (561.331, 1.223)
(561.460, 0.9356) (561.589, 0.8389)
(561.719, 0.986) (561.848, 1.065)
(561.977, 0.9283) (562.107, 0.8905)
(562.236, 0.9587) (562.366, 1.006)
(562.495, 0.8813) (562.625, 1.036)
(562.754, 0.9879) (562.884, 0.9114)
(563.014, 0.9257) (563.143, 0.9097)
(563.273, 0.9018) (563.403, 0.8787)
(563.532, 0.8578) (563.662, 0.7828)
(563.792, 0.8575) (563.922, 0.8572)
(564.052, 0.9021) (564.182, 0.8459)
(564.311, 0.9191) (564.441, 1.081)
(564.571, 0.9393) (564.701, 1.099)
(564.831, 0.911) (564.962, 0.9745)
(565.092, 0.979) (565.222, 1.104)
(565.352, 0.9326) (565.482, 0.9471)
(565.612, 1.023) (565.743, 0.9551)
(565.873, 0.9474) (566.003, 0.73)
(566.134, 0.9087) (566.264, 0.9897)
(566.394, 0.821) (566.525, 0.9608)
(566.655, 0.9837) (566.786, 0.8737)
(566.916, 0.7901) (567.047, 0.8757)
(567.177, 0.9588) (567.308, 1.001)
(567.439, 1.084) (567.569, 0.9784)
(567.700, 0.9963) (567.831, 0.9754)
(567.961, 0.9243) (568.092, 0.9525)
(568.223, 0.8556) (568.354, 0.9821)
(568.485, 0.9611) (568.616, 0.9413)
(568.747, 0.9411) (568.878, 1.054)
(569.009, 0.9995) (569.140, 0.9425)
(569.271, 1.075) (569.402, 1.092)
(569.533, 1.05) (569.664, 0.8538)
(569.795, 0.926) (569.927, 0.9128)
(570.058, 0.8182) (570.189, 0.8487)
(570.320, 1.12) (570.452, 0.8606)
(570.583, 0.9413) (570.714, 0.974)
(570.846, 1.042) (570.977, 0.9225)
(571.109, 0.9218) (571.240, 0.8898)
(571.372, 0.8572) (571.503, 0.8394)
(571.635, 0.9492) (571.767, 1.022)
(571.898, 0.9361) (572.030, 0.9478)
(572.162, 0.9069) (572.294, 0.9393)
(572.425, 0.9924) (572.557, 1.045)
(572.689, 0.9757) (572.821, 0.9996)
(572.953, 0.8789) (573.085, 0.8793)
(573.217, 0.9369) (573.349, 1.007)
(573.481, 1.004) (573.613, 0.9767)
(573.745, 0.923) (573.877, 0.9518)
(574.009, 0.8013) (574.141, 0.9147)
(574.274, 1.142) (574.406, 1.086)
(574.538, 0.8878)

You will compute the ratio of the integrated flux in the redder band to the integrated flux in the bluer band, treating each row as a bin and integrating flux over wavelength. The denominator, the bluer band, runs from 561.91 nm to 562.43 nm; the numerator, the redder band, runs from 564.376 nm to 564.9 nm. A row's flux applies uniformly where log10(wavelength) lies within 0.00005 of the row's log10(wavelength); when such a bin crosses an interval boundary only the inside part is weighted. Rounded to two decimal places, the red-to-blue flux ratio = 1.07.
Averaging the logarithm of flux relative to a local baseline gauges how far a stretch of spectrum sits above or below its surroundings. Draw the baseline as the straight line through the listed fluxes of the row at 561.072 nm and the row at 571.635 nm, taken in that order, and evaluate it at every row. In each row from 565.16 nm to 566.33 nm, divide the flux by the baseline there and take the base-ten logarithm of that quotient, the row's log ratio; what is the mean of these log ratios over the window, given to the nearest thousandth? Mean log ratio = -0.006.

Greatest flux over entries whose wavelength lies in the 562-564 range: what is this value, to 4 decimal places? 1.0360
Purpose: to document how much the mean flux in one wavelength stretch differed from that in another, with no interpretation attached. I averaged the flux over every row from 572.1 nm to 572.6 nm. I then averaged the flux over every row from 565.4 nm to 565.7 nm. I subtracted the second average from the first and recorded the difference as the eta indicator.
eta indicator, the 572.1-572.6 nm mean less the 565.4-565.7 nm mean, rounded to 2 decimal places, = -0.01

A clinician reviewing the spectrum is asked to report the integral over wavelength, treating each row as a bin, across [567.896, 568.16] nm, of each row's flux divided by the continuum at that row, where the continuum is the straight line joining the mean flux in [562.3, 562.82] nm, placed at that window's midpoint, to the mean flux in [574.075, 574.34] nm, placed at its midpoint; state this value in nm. 0.25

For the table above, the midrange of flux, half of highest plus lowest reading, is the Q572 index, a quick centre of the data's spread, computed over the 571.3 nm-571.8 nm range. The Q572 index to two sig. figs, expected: 0.93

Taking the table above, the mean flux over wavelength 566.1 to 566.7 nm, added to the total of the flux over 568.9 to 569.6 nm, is 6.09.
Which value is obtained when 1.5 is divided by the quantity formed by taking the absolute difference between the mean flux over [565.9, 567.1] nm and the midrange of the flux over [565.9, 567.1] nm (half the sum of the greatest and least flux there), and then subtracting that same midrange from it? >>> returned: -1.79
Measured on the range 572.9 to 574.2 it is -1.70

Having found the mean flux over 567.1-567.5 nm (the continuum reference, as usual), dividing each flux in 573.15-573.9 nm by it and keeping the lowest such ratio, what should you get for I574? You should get 0.91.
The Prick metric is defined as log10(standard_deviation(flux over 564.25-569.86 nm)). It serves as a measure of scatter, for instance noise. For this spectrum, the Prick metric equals -1.09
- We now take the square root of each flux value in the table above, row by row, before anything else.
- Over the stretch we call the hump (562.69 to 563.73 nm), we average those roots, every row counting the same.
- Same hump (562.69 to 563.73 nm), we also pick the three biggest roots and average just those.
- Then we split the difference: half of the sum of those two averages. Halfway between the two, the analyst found 0.96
